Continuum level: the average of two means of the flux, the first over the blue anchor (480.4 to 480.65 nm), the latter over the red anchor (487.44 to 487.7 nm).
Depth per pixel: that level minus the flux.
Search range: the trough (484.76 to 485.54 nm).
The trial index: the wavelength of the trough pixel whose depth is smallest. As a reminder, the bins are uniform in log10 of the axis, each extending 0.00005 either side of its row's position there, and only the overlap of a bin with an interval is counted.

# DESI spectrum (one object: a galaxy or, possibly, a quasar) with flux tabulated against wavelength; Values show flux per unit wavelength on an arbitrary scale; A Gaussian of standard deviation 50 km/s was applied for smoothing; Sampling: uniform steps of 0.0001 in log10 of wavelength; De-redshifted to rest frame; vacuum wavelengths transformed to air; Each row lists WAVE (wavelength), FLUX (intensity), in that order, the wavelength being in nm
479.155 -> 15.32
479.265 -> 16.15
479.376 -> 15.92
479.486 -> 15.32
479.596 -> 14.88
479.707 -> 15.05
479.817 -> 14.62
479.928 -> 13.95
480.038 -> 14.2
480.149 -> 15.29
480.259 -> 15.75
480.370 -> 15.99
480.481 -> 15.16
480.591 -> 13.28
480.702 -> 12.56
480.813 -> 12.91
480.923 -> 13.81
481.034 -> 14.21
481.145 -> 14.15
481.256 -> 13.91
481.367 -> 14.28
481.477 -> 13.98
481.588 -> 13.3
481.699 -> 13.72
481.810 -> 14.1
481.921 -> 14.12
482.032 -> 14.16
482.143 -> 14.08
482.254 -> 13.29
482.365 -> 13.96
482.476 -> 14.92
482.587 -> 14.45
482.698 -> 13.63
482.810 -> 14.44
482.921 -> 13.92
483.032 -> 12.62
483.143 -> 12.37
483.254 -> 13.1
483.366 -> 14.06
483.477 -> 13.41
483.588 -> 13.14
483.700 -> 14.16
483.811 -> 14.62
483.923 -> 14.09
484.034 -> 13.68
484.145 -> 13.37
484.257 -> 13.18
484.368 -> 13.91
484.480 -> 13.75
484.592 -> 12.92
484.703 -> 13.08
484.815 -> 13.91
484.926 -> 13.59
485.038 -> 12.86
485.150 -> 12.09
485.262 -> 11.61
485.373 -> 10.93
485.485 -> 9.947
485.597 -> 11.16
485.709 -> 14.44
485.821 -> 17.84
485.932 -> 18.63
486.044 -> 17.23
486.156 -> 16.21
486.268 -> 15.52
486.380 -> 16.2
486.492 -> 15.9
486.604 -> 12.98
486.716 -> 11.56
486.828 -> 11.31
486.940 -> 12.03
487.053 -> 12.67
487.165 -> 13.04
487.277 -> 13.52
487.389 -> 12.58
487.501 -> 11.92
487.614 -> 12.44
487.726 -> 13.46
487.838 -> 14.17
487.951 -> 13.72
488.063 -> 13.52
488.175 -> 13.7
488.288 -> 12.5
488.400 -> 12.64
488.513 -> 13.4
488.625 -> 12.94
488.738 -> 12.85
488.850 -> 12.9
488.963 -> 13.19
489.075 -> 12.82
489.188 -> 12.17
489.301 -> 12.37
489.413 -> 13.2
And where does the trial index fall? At 484.815 nm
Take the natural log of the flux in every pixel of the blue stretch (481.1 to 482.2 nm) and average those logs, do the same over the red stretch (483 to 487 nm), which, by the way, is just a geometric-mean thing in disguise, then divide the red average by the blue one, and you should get 0.987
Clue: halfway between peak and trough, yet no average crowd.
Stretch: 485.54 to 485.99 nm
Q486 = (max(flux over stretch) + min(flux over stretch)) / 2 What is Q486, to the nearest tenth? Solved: 14.9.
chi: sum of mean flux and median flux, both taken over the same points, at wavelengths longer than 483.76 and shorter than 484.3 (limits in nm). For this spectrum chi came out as 27.5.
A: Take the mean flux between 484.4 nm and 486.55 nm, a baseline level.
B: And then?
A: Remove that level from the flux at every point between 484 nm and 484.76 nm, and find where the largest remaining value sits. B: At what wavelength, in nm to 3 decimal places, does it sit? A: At 484.368 nm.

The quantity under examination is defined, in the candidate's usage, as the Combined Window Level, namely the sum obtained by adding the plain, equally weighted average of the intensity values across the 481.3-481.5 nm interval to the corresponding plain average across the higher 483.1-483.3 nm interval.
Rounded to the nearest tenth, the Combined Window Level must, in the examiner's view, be 26.9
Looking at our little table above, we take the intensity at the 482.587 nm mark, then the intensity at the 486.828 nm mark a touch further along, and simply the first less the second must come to 3.1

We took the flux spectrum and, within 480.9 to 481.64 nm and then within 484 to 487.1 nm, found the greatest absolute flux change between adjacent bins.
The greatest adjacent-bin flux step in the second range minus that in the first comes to 2.7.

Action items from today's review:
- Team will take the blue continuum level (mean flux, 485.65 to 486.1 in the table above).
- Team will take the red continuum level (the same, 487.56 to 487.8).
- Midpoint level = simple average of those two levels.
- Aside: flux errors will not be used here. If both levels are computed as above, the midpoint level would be 15.0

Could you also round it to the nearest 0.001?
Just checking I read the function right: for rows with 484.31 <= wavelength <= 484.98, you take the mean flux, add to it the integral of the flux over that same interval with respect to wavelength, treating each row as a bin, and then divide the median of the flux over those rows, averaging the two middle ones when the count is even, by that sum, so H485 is 0.605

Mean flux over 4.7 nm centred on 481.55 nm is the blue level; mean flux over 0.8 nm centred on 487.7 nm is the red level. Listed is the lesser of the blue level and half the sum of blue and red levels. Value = 13.6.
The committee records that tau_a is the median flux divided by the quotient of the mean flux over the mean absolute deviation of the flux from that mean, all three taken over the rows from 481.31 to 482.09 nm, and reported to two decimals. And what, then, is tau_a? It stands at 0.25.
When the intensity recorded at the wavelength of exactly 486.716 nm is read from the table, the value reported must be 11.56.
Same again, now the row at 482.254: 13.29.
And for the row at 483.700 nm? 14.16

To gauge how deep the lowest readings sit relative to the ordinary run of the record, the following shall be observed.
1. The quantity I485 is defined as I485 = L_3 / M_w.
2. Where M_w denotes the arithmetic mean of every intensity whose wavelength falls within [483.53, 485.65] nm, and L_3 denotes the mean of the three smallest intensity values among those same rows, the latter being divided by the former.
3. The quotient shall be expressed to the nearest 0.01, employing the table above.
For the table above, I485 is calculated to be 0.82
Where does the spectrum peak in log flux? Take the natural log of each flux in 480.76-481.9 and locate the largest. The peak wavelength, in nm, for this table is 481.367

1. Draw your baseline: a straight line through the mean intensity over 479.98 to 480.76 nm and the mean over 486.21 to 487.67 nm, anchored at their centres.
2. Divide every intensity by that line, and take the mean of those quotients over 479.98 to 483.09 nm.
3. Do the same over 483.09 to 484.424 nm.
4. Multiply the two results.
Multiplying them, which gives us 0.96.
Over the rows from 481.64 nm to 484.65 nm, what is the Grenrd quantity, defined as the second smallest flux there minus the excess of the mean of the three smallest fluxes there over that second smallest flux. 12.6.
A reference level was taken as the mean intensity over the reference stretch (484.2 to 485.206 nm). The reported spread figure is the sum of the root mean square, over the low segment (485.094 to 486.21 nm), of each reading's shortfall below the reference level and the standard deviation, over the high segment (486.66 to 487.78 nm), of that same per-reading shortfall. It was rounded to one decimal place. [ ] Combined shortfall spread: 3.9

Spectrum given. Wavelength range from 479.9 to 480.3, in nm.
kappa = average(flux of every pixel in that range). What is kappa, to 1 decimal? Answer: 14.8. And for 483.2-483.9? 13.7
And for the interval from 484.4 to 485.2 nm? 13.2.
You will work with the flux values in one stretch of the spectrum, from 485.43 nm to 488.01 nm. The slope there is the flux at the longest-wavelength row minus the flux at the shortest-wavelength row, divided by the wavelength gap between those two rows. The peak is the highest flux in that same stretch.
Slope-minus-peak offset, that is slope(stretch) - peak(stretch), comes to -17.1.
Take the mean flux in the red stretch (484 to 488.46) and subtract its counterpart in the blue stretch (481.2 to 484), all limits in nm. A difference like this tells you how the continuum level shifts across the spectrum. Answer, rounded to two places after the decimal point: -0.34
